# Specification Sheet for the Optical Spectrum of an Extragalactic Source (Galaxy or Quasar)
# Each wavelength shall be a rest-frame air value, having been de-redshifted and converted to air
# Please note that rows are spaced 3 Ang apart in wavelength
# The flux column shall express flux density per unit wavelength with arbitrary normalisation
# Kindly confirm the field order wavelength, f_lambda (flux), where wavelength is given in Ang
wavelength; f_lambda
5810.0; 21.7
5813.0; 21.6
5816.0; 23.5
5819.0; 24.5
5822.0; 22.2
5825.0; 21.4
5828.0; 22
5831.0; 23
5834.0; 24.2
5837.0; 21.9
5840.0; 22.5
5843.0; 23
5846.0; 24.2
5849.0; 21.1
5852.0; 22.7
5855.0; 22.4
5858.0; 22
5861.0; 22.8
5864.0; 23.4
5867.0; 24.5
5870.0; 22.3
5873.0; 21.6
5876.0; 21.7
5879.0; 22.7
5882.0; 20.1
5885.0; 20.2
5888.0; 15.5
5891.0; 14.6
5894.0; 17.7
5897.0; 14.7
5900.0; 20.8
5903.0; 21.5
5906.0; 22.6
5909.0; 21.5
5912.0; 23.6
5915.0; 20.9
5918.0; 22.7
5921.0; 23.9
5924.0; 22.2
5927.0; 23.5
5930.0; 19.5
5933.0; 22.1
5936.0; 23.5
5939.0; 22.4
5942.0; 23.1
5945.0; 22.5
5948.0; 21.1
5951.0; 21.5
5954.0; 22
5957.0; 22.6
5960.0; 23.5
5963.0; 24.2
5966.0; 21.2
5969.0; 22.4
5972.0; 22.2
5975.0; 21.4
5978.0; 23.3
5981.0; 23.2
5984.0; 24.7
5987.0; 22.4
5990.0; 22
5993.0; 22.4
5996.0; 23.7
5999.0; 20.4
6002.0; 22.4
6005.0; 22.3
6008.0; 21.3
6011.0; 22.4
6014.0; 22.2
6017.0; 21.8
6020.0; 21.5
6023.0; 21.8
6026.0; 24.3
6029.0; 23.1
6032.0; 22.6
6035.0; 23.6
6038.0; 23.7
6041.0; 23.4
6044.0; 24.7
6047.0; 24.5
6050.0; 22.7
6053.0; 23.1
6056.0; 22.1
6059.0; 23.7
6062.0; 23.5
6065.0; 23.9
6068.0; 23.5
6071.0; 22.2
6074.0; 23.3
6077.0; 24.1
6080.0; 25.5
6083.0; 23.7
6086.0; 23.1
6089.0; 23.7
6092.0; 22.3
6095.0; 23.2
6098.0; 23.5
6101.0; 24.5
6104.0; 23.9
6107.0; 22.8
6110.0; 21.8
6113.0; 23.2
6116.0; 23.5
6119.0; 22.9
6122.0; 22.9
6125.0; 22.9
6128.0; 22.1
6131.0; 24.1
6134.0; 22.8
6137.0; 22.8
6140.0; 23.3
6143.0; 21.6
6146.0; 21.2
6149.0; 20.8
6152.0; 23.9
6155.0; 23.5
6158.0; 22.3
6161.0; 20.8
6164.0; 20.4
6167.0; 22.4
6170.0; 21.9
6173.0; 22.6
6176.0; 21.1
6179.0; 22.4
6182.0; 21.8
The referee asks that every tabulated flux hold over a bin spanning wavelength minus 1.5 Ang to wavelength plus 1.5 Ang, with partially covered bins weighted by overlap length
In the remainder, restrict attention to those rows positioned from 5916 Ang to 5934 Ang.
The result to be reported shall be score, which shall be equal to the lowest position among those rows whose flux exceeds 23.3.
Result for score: 5921.0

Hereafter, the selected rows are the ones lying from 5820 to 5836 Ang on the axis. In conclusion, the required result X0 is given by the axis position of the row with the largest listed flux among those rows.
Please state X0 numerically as 5834.0 Ang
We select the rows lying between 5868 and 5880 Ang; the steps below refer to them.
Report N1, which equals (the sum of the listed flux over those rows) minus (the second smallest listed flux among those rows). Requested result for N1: 66.6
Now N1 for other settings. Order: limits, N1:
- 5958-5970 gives 68.9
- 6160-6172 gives 64.7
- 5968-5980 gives 67.1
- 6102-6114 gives 68.9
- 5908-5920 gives 67.2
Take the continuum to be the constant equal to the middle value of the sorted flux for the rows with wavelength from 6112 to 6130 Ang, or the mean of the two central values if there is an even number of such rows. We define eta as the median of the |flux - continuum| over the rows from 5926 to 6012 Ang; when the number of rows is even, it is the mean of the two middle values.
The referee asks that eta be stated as 0.6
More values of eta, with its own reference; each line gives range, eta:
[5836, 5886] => 0.9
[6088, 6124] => 0.6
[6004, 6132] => 0.7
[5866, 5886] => 1.3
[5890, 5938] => 1.2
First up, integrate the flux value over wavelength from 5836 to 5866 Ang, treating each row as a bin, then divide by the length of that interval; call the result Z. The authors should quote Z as 22.6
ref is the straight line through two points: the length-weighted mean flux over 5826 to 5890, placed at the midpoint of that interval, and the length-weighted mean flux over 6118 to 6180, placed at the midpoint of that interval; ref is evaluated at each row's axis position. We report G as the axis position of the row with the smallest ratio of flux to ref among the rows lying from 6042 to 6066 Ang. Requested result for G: 6056.0 Ang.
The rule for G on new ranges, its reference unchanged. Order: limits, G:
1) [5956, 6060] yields 5999.0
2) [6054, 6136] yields 6110.0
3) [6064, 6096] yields 6071.0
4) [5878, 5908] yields 5891.0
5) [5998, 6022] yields 5999.0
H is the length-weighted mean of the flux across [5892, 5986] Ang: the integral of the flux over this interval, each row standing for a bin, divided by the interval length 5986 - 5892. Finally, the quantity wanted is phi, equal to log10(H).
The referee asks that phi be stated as 1.34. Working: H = 22.0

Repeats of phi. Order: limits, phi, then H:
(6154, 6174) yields 1.34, 21.9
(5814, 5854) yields 1.36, 22.8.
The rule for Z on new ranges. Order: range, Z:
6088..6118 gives 23.2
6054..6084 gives 23.5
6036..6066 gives 23.5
